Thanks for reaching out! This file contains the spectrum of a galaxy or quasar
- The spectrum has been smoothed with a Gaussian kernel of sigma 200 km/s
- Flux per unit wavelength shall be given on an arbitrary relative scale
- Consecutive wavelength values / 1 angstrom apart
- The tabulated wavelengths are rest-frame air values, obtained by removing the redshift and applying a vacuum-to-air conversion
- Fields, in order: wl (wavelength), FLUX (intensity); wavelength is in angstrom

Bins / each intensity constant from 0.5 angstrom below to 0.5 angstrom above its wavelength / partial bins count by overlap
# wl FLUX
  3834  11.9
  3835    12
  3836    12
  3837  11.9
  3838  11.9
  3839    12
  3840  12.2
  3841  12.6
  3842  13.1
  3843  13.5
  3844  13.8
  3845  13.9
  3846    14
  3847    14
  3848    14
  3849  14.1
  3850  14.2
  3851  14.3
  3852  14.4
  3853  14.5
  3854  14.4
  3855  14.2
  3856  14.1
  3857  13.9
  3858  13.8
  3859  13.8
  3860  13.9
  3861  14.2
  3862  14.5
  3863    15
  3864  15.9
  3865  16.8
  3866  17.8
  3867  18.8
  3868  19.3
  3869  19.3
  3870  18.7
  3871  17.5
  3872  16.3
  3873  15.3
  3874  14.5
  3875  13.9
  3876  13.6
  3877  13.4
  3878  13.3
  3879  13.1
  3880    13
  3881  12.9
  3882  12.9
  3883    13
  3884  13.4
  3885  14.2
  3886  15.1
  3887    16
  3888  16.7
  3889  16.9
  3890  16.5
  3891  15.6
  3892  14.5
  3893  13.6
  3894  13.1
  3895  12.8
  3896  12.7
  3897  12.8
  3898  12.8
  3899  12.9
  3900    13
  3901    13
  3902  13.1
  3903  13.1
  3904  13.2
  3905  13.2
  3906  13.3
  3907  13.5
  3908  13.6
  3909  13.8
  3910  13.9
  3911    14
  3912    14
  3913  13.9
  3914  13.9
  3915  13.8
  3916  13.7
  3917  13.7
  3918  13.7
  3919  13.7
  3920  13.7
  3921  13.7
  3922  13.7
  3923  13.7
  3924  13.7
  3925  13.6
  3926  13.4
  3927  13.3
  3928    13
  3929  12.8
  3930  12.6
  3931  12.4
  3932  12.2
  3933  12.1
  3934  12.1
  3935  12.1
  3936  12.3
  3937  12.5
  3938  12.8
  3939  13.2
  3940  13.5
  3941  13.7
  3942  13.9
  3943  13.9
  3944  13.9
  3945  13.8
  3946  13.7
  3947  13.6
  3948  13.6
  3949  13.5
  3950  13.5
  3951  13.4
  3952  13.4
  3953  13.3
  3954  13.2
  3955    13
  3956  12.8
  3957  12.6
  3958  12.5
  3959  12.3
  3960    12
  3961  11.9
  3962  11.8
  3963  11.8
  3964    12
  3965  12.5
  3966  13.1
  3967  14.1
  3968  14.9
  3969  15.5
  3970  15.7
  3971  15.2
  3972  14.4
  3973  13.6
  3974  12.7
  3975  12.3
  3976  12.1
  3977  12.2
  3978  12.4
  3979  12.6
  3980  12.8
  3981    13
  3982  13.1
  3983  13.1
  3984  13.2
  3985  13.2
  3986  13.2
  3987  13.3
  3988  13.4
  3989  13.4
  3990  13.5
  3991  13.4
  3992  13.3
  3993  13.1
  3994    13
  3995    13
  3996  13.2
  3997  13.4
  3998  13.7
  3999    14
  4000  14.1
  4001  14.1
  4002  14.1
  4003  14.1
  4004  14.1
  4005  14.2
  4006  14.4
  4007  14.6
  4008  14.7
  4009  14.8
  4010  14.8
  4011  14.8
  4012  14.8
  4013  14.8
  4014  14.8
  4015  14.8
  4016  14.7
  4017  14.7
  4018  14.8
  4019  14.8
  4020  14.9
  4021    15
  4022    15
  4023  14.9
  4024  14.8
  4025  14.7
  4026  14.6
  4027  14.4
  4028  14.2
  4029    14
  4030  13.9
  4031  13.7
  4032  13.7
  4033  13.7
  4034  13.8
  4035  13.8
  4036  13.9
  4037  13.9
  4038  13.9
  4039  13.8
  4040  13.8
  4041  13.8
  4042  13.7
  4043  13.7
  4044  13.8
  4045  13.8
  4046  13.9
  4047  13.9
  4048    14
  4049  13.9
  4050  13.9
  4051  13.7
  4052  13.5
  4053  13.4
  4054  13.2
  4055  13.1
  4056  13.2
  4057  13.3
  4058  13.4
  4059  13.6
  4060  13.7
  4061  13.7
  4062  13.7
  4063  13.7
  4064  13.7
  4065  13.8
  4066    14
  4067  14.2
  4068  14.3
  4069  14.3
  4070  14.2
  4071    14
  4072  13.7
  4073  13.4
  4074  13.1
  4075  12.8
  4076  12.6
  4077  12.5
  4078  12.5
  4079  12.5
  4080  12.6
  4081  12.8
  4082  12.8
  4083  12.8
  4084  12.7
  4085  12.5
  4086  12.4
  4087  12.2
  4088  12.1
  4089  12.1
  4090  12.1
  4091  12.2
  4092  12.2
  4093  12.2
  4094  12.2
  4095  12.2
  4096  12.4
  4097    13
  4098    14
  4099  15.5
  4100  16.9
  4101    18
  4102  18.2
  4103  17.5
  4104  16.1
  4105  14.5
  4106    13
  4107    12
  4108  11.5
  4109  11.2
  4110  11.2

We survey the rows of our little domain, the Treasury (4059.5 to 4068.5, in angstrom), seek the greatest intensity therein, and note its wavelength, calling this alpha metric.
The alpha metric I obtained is 4068 angstrom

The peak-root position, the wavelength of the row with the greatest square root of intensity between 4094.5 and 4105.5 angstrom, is 4102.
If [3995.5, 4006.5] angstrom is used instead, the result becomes 4006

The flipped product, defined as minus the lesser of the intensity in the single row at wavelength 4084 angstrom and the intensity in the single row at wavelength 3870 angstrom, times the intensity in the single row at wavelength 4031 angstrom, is -174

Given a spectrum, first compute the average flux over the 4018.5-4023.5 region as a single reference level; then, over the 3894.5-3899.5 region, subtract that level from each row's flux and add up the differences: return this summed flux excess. -10.6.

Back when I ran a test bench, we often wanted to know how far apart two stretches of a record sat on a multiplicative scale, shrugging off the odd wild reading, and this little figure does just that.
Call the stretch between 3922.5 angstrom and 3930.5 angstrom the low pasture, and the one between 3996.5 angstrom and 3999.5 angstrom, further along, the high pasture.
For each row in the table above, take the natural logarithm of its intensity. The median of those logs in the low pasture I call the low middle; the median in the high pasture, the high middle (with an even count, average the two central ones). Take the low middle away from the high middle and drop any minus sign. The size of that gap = 0.03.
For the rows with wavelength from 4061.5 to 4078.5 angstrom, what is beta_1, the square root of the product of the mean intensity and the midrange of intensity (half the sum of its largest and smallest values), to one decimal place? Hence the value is 13.5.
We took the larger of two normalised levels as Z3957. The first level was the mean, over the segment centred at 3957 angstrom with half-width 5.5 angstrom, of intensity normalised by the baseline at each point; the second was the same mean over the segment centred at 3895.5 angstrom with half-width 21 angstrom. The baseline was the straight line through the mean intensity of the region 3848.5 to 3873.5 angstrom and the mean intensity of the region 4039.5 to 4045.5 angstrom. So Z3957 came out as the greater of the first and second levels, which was 0.91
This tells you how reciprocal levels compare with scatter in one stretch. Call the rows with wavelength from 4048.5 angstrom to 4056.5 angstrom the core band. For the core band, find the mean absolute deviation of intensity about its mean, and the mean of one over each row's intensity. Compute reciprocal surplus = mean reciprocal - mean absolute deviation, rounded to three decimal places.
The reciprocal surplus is -0.188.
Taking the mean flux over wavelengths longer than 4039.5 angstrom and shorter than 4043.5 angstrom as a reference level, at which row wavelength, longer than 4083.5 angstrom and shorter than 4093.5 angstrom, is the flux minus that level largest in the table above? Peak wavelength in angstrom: 4084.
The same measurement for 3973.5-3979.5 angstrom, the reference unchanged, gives 3974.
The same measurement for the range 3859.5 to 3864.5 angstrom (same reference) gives 3864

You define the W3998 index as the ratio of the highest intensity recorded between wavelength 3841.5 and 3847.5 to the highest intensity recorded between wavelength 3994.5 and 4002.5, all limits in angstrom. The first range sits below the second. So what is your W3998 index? 0.993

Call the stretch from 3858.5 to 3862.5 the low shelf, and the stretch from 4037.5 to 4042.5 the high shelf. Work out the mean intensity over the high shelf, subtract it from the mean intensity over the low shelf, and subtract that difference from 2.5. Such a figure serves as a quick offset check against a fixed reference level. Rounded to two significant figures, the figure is 2.2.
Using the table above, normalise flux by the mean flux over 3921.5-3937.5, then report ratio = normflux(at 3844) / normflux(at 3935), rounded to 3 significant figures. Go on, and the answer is 1.14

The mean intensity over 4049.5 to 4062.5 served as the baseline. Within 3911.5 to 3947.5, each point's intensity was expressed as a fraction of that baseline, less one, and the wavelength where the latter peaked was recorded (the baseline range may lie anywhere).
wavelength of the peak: 3912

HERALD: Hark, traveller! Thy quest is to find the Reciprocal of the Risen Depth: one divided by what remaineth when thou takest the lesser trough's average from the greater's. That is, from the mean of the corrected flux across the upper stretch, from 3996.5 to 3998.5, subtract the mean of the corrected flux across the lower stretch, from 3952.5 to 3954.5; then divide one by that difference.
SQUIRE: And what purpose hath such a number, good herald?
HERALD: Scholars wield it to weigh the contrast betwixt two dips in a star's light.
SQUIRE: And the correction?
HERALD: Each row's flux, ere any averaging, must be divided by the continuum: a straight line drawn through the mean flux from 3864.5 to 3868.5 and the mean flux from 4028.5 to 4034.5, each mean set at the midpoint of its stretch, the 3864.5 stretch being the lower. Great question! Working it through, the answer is 12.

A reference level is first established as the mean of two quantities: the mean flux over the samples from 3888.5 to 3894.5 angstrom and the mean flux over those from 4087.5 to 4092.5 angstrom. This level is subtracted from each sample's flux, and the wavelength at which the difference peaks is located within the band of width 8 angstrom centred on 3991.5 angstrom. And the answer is 3990 angstrom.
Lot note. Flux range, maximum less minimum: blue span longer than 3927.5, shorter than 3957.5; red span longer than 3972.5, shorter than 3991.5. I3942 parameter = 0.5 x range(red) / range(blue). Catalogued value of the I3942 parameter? 0.42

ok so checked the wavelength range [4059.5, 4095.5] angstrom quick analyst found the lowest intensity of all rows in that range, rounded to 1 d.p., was 12.1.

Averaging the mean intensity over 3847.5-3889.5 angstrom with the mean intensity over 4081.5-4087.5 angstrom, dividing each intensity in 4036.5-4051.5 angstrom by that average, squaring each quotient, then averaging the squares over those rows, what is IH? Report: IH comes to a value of 1.01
